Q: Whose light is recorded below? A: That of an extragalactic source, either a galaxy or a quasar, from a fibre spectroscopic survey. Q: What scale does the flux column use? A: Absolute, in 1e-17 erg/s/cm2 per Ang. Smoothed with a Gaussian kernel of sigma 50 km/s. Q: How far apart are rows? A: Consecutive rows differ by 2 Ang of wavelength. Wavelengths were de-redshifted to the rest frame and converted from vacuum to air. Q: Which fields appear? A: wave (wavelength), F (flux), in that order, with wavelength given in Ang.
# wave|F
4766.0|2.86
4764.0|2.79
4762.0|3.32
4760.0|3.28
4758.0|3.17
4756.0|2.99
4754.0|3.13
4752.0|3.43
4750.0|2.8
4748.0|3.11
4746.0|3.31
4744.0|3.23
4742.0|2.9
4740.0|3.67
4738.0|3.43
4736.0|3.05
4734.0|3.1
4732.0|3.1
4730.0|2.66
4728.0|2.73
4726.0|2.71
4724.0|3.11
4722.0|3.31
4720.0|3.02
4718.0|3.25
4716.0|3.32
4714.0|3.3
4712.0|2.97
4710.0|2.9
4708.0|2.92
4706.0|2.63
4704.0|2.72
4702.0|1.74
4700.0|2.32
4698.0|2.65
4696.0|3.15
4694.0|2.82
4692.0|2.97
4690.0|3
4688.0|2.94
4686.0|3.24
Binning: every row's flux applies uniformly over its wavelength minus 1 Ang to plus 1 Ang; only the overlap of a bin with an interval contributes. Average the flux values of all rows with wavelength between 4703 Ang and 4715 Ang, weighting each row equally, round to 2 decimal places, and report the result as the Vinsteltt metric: 2.91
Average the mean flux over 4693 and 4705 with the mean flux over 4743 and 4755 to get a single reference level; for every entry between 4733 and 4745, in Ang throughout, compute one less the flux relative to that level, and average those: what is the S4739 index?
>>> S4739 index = -0.13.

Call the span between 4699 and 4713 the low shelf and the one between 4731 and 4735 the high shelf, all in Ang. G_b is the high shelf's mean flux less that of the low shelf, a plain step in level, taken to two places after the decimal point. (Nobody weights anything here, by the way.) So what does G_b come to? 0.50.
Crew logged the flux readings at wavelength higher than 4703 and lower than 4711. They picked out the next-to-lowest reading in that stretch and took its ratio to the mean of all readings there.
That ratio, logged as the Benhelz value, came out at 0.974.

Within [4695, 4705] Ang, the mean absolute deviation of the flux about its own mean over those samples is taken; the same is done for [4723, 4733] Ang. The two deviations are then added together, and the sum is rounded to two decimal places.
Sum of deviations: 0.58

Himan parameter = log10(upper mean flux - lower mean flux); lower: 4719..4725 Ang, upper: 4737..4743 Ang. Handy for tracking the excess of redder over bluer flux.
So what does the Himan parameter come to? -0.73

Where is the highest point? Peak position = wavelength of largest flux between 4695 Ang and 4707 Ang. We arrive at 4696.0 Ang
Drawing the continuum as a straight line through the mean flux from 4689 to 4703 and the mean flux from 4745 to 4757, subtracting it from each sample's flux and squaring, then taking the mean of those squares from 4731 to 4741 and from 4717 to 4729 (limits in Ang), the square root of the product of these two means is 0.100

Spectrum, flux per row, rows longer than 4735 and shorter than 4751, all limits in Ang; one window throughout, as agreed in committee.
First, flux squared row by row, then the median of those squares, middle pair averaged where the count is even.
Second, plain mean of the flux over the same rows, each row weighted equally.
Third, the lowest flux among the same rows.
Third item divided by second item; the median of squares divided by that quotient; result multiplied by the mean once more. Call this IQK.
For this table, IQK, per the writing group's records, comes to 36.5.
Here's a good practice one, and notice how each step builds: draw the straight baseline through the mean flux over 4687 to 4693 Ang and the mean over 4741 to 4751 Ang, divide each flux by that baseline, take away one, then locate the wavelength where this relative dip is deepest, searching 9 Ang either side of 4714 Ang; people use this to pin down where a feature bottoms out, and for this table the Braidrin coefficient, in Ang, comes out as 4706.0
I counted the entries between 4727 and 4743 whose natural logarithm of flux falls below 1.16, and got 6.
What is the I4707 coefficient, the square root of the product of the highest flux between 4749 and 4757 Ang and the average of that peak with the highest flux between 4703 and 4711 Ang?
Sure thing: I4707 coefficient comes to 3.30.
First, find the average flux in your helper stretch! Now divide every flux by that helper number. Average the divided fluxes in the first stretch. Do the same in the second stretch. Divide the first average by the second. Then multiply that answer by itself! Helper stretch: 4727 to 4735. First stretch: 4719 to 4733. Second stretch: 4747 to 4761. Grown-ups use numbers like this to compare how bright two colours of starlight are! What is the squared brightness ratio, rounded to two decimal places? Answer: 0.89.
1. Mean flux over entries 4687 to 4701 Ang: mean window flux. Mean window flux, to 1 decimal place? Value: 2.8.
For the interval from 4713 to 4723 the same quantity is 3.2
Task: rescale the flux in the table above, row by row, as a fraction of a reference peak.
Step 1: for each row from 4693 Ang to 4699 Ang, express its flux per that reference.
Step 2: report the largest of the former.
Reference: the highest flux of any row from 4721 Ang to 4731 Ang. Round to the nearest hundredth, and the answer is 0.95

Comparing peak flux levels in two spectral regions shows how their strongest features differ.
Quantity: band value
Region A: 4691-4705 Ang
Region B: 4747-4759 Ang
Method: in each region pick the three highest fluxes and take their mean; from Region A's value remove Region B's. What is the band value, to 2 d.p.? -0.26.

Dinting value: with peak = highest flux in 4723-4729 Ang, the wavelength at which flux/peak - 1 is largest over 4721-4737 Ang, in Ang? 4722.0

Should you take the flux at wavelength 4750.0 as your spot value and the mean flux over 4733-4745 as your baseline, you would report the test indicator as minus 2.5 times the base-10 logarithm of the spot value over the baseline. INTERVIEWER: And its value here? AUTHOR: 0.16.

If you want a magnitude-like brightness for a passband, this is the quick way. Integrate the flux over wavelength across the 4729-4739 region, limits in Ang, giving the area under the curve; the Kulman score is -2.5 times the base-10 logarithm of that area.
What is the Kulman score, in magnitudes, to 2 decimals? -3.72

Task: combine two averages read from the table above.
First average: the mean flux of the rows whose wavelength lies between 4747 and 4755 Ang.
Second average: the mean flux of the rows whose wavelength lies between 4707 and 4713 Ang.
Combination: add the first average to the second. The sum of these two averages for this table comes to 6.05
